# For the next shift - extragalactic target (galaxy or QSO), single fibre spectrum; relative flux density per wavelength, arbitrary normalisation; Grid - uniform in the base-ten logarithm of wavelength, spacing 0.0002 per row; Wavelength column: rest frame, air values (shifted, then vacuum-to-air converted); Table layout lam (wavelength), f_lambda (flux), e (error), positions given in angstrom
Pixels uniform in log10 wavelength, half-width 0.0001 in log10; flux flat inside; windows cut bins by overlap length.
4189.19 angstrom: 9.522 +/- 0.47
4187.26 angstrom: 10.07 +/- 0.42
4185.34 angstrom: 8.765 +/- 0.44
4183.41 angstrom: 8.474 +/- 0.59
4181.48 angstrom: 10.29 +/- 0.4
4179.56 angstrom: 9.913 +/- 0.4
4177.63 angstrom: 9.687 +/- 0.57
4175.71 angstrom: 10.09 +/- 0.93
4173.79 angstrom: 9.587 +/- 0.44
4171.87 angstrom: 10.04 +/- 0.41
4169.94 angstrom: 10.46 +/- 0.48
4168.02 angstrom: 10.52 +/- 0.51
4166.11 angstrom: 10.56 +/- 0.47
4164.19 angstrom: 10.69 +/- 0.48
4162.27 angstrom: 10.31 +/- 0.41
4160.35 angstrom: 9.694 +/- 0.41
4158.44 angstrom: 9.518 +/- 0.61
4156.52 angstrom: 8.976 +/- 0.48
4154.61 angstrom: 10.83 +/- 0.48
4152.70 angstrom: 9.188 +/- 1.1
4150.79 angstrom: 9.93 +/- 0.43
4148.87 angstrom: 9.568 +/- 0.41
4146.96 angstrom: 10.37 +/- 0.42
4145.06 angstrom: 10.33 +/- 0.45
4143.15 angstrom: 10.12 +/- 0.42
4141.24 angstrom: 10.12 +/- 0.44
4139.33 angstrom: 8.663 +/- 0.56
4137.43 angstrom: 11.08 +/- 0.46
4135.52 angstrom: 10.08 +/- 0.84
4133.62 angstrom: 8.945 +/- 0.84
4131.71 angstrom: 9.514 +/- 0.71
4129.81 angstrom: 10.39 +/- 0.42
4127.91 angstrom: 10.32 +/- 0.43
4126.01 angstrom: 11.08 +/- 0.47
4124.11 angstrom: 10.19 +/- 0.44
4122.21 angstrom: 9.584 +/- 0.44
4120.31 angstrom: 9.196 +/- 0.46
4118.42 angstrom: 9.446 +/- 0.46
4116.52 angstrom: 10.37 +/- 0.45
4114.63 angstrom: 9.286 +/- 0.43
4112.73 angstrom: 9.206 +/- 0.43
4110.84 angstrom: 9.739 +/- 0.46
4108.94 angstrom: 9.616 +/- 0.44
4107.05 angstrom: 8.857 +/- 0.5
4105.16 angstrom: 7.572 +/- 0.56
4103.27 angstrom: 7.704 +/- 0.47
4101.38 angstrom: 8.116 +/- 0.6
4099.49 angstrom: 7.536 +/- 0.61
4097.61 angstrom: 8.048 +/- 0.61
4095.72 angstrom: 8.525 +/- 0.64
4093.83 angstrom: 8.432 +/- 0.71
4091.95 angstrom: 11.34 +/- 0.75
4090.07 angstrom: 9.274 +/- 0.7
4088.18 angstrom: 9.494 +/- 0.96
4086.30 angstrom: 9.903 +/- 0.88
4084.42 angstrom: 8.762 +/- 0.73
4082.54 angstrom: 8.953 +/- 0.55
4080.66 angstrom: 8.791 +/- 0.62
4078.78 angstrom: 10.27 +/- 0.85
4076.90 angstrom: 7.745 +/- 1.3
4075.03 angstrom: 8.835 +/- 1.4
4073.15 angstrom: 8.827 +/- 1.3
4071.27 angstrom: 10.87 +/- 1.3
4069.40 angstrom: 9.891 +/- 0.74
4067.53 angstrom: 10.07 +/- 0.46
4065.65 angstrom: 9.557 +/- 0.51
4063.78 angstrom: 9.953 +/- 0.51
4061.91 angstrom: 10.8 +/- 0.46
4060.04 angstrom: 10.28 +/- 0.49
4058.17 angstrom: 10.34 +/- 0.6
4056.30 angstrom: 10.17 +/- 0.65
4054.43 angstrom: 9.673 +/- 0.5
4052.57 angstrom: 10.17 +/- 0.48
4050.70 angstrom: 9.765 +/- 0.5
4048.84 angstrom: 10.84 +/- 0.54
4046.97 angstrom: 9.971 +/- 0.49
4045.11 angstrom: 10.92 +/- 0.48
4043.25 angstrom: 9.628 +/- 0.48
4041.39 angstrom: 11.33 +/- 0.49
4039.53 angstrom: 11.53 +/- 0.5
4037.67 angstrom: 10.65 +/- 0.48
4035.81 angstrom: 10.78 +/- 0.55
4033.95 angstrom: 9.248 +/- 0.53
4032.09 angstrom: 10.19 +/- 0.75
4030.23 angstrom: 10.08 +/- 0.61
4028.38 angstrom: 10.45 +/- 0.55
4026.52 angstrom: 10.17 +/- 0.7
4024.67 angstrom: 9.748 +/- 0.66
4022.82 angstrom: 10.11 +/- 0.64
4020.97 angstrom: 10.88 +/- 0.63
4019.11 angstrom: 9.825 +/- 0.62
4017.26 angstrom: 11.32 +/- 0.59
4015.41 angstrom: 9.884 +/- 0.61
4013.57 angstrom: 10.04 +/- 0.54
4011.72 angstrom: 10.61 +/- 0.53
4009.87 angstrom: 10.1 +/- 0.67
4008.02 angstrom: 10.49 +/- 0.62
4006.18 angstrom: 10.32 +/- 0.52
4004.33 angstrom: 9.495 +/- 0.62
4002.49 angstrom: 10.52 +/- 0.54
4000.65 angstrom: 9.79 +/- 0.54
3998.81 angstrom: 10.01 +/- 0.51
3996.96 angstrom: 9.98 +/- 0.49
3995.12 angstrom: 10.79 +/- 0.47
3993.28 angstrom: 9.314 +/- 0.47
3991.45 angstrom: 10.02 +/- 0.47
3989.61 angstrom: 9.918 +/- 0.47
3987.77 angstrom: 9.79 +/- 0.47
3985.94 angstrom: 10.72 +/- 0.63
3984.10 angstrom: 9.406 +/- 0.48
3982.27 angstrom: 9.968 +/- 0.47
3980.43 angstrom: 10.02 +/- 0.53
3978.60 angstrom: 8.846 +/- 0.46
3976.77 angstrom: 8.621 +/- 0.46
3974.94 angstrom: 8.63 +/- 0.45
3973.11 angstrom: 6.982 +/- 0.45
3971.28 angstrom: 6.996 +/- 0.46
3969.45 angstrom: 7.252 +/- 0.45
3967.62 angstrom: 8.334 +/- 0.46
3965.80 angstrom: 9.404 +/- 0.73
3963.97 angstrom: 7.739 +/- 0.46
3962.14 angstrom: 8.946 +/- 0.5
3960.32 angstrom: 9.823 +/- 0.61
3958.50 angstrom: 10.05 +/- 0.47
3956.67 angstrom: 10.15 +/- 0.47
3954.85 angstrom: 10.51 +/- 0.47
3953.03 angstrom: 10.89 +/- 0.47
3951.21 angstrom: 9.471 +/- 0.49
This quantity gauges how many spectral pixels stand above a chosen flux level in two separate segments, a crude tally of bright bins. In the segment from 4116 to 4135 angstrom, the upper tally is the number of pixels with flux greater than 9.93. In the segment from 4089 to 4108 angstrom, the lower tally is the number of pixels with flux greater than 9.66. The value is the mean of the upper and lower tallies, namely 3.0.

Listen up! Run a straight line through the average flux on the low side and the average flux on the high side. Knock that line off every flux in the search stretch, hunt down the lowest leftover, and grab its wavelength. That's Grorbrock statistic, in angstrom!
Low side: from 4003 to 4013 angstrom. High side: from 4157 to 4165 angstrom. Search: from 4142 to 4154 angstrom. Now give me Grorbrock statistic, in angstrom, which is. 4152.70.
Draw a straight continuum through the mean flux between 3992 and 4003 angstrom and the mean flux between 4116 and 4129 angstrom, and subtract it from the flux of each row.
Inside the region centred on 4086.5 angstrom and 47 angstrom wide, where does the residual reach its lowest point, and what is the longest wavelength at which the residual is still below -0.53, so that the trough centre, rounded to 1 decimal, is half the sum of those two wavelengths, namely 4103.3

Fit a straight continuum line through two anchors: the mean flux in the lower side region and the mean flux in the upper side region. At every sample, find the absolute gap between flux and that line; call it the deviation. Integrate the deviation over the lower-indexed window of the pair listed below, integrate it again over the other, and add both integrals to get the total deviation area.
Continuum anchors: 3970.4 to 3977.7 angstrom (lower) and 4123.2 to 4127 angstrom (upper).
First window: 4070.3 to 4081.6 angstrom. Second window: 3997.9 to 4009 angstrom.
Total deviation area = 31.4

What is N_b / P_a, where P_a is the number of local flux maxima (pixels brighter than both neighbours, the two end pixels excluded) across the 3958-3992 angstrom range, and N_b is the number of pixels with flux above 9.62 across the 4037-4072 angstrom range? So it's 4.5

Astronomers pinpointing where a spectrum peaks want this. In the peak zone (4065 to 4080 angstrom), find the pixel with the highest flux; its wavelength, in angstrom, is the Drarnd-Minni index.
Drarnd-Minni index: 4071.27 angstrom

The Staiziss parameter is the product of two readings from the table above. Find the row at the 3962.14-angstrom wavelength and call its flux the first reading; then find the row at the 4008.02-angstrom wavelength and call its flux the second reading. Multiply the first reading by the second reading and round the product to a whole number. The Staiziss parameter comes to 94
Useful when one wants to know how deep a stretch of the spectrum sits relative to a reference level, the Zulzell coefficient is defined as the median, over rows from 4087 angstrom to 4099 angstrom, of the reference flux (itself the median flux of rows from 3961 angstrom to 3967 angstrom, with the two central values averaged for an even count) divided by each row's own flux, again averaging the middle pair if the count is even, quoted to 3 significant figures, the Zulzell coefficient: 1.01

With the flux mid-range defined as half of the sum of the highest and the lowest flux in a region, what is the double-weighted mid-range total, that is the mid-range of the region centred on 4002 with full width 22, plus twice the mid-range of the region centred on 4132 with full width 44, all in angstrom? 29.8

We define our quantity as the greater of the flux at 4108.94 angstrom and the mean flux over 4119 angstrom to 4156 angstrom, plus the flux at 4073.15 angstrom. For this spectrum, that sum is 18.8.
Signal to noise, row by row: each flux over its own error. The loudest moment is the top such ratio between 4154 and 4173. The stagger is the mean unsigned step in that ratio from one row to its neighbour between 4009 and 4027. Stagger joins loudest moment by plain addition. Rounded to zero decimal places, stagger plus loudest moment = 27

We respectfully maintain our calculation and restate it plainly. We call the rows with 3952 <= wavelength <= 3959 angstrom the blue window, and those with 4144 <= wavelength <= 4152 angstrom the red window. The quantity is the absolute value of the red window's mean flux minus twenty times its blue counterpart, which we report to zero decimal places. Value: 198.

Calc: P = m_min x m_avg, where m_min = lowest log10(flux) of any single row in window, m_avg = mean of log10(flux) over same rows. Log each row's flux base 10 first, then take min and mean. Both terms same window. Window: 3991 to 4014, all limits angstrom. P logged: 0.974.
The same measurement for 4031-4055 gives 0.980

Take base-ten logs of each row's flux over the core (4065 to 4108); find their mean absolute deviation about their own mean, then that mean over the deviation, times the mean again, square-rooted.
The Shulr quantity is 4.8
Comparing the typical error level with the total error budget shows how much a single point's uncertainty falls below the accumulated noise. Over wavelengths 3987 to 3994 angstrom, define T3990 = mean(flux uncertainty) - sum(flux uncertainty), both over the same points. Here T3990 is -1.41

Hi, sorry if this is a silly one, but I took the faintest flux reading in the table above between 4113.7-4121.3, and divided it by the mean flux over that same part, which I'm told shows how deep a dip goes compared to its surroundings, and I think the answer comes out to 0.960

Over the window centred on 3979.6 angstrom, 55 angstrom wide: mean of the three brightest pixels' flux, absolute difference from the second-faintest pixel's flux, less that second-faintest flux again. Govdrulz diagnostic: -3.2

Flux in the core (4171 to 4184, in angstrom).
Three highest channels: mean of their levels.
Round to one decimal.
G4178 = 10.1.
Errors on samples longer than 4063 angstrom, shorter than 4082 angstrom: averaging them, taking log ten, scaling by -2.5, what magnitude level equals 0.12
